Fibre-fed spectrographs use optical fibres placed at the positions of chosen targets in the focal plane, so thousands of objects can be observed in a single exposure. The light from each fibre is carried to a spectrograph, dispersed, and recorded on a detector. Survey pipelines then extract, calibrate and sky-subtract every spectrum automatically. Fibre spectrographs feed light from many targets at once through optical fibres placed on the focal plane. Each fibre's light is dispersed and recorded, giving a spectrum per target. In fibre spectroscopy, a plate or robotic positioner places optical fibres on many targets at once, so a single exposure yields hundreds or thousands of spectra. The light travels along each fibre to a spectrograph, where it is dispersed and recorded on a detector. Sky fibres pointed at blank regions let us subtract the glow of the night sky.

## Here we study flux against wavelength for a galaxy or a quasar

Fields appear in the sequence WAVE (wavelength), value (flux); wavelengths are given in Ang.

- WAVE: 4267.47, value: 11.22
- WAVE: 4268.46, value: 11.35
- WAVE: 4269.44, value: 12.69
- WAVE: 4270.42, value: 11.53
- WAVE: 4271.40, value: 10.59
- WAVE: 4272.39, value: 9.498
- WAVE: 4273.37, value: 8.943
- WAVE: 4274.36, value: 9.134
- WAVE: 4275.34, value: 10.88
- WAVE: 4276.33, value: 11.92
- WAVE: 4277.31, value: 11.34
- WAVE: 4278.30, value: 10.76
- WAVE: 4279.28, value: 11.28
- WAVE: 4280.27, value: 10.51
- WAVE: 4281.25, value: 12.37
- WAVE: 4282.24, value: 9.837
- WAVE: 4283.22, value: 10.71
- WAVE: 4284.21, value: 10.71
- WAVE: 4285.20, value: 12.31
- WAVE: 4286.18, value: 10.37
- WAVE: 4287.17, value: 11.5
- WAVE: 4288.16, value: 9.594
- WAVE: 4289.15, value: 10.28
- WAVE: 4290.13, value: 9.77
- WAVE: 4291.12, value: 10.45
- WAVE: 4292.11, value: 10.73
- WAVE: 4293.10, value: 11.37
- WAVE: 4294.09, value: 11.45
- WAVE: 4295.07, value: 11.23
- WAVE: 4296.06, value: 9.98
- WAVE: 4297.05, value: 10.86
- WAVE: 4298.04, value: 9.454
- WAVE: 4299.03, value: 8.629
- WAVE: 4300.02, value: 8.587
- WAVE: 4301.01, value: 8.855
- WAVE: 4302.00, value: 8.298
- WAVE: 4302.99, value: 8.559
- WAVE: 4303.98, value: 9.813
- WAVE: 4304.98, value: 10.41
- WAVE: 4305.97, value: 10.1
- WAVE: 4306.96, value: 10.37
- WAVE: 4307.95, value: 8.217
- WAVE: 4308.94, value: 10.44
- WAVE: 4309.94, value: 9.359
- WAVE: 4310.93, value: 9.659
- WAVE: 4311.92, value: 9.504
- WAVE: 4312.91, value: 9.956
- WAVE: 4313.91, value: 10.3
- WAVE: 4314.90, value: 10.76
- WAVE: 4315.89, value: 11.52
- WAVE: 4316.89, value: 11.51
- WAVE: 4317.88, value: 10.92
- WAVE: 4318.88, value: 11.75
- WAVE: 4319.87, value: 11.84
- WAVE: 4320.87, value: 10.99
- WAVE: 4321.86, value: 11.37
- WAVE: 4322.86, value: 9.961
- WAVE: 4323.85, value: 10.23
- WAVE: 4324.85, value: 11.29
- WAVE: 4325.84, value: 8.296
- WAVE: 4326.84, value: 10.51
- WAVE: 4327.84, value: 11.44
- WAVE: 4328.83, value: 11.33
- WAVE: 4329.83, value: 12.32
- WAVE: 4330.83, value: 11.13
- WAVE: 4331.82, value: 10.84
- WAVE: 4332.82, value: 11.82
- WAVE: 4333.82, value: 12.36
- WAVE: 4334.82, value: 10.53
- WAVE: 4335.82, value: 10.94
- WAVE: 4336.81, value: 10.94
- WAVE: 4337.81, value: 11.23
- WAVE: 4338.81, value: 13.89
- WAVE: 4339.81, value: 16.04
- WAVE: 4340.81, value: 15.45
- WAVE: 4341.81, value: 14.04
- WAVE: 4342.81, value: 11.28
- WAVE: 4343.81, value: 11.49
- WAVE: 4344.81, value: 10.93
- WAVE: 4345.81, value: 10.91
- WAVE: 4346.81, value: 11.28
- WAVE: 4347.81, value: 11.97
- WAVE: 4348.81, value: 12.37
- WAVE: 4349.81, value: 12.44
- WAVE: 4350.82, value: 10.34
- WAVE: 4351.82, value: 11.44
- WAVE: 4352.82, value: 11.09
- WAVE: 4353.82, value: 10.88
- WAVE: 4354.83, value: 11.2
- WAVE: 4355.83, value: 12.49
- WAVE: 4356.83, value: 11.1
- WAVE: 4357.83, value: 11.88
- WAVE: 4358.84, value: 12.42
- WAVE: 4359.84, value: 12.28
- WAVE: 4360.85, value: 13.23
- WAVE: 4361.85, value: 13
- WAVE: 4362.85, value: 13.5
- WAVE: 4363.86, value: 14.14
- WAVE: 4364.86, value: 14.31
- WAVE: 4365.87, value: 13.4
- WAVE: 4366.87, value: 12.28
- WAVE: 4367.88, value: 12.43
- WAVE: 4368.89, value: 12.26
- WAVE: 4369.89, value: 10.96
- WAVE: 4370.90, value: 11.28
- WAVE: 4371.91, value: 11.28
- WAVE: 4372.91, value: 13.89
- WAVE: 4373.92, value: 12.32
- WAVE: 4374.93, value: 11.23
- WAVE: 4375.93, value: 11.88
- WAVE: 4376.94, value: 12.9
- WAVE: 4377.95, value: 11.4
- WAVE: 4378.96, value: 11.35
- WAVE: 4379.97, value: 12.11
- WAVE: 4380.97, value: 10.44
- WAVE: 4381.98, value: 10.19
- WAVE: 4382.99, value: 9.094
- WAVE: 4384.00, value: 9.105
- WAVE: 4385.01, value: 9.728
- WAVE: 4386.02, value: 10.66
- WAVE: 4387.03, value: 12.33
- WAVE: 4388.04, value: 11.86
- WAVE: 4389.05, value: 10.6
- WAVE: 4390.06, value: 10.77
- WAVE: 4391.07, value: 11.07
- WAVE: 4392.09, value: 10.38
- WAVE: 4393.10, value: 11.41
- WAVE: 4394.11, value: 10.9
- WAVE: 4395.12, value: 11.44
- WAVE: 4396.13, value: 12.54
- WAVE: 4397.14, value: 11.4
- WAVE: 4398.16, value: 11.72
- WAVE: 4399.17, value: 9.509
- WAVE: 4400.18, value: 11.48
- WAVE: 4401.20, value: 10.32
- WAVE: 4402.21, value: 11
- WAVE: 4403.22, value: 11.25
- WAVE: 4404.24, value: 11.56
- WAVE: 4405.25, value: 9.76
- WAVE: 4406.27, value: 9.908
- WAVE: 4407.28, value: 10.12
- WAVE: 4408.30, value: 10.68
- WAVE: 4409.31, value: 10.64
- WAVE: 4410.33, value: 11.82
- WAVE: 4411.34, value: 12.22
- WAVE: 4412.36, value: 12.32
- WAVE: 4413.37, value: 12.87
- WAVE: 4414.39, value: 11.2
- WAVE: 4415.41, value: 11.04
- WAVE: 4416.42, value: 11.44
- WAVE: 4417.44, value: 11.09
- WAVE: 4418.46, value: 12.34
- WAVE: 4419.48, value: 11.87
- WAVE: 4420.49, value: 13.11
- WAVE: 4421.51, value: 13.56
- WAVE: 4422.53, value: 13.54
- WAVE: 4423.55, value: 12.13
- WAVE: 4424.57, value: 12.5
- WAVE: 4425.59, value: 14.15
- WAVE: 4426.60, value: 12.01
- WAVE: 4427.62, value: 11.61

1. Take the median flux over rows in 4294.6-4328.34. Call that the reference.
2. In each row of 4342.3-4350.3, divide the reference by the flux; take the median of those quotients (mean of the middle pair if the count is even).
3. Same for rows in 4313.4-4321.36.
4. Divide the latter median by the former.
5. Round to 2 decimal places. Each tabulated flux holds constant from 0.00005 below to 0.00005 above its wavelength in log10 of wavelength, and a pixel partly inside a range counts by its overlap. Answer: 1.01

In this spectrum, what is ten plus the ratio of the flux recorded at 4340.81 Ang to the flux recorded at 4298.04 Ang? 11.6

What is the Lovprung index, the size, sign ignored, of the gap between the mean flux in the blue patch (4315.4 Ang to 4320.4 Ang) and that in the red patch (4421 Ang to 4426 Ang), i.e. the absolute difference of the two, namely 1.7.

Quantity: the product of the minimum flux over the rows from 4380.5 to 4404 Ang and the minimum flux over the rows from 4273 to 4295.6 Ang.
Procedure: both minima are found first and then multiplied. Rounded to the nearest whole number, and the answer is 81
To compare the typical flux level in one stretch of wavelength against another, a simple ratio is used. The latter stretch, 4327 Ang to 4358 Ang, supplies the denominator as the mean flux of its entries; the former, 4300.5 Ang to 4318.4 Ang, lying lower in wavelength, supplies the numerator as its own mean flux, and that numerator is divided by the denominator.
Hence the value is 0.84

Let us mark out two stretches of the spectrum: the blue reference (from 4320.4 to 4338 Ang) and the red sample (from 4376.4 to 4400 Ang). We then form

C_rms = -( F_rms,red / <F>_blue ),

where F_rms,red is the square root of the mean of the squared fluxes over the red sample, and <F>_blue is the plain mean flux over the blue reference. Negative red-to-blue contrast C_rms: -1.01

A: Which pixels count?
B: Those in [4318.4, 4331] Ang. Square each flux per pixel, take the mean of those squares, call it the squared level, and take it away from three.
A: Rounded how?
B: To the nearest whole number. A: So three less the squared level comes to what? -118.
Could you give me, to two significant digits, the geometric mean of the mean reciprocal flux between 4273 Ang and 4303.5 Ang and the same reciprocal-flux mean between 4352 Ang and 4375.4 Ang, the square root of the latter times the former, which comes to 0.090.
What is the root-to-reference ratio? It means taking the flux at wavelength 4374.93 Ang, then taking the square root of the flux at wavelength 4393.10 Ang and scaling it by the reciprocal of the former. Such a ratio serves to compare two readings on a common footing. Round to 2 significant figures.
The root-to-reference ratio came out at 0.30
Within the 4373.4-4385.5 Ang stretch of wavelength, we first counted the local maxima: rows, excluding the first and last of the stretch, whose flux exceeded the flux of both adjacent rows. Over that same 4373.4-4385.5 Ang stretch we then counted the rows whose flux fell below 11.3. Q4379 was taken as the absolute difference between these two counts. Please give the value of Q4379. 4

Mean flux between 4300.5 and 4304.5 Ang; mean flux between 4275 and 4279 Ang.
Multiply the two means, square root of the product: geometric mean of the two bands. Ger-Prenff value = 10.0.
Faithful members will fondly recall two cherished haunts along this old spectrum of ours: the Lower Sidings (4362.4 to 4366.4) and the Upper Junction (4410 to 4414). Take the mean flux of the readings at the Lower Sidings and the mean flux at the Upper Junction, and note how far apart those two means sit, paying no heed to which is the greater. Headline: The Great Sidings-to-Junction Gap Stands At 1.5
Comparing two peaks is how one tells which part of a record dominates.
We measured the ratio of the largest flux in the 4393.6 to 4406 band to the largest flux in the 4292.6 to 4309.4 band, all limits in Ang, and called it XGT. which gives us 1.10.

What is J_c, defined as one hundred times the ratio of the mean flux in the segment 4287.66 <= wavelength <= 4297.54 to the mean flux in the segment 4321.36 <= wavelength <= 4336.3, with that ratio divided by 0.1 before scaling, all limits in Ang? 965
